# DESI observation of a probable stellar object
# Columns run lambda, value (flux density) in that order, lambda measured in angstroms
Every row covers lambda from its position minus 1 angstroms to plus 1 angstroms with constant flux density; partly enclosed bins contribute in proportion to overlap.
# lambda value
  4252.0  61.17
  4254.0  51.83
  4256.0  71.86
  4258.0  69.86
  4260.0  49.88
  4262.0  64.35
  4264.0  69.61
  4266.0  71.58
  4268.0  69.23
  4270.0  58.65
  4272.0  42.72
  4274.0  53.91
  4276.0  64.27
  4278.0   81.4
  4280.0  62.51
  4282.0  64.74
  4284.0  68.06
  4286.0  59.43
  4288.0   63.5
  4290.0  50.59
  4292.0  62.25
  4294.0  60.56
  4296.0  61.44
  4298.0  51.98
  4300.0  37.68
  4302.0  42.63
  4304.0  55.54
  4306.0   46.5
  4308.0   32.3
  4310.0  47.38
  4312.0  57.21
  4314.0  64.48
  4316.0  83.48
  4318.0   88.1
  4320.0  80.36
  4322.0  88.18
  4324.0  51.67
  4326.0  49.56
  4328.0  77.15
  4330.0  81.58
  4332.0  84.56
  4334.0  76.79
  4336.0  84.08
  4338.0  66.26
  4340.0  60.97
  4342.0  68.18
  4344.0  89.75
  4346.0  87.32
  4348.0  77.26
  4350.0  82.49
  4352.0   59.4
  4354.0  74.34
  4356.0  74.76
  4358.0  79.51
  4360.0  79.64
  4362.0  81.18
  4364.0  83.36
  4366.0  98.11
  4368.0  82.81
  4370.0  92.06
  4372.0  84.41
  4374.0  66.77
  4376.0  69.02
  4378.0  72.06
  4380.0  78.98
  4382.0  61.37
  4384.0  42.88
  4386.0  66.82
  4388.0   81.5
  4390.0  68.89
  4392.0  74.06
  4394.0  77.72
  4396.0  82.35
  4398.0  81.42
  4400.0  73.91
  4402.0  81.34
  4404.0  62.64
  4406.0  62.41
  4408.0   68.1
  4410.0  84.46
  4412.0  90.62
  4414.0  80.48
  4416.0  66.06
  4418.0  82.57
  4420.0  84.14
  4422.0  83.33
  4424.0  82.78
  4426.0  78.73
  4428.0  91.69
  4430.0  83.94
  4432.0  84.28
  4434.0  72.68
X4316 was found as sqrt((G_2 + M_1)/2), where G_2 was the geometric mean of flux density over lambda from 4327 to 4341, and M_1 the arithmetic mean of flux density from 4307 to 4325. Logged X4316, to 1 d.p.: 8.4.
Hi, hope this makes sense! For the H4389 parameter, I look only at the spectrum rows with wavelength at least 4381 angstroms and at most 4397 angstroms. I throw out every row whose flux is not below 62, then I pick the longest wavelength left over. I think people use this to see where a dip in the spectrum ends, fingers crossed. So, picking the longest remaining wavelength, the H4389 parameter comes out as 4384.0 angstroms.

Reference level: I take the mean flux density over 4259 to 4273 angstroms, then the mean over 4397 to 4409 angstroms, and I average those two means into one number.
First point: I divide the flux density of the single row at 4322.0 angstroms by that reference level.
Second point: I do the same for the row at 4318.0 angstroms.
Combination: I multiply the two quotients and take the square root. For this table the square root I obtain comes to 1.33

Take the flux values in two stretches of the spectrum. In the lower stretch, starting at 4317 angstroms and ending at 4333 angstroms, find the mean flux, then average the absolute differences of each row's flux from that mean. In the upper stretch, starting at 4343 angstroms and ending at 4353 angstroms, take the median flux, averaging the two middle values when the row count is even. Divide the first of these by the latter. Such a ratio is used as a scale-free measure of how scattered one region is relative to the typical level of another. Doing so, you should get 0.15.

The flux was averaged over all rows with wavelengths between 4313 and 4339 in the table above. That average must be 75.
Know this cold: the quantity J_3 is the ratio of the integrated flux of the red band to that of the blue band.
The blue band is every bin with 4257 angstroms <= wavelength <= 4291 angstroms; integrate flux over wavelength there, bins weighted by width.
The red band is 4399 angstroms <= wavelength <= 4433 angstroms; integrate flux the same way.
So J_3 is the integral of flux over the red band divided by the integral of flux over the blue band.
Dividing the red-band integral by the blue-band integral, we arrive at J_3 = 1.26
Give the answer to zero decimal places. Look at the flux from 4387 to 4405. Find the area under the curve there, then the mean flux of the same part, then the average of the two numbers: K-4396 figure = 722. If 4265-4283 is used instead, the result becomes 601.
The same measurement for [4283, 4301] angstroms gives 544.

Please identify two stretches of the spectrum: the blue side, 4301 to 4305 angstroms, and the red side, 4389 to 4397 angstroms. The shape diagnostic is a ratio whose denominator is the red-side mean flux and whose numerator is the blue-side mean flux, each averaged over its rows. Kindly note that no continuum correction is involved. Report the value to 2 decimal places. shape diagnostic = 0.65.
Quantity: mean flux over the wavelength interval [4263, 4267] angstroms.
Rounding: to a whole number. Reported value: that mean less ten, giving 61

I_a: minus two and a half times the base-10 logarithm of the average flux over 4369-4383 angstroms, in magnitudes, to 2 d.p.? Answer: -4.69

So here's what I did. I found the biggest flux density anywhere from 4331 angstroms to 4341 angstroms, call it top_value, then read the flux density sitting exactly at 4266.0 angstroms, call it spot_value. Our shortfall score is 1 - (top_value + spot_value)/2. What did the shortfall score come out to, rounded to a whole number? -77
